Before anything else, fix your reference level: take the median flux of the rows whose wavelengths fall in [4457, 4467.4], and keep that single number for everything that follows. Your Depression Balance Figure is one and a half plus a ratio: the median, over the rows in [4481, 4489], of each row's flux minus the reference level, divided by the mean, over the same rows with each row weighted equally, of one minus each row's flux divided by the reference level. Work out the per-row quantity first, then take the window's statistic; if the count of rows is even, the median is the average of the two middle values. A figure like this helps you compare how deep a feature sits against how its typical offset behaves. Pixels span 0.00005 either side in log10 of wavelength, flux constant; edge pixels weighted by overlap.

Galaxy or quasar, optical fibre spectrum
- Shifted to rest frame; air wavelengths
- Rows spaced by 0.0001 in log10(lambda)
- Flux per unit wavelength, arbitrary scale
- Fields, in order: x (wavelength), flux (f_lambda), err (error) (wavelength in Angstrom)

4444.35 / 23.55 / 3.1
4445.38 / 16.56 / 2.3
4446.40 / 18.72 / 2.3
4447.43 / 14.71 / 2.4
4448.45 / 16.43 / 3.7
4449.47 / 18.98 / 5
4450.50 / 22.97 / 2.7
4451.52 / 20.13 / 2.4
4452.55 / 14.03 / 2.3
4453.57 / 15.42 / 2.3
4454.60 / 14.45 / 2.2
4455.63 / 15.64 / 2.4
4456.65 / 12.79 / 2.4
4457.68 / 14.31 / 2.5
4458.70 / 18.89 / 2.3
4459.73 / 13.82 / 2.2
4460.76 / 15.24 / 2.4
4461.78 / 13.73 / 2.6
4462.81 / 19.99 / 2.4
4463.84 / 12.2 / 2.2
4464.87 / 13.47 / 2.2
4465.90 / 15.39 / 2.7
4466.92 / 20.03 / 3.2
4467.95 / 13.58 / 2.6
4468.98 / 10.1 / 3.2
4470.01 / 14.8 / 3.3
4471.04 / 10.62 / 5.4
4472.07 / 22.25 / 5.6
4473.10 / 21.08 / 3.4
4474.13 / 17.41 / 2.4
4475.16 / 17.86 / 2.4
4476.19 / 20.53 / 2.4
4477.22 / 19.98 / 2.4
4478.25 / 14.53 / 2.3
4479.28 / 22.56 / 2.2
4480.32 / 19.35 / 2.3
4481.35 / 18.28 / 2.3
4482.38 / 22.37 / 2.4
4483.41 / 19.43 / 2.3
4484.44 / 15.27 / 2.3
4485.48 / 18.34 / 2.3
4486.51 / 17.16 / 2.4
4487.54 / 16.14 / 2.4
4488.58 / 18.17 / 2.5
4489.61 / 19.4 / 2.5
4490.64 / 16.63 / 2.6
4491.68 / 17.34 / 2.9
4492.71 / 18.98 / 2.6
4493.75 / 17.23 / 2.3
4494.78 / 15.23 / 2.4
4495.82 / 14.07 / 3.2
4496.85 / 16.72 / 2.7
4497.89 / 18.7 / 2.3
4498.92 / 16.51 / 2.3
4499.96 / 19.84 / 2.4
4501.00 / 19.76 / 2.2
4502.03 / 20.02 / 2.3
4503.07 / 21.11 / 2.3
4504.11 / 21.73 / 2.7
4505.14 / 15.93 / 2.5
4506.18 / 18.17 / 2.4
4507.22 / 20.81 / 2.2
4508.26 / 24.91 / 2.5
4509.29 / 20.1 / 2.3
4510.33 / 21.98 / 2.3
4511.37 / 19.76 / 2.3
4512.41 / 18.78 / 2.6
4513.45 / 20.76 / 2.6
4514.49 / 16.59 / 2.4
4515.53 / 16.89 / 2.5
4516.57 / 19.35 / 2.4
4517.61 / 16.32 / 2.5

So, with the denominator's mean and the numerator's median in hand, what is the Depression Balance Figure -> -13.6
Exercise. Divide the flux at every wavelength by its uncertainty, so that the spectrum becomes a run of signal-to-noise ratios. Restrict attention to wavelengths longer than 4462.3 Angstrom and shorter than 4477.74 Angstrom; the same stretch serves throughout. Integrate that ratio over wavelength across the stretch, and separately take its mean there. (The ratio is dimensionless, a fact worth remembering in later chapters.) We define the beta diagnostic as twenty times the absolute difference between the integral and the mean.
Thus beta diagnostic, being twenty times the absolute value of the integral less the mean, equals 1705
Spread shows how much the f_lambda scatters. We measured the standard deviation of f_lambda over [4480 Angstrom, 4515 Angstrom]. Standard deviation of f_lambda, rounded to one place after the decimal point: 2.3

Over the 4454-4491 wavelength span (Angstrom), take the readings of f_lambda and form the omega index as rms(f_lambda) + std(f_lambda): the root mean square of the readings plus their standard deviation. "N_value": 20.4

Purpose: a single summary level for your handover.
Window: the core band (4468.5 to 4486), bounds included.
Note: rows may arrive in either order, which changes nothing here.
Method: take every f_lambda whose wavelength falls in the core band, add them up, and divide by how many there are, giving 17.9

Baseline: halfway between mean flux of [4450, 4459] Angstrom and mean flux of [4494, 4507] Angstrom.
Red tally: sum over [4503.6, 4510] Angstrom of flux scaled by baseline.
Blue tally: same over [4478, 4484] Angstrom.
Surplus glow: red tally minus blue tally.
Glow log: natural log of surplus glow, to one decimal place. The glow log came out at -1.2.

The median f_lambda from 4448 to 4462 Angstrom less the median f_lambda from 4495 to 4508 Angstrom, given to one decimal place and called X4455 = -3.9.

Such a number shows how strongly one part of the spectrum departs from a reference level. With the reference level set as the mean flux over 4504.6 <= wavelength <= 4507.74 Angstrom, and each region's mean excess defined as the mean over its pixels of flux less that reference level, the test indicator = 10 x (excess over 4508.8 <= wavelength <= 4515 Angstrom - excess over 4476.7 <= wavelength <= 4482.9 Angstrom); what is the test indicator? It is 1.5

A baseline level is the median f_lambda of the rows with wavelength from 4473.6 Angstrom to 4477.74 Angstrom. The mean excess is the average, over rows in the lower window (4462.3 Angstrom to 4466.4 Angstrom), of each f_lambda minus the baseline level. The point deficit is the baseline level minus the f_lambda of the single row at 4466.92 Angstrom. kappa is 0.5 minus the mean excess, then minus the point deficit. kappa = 5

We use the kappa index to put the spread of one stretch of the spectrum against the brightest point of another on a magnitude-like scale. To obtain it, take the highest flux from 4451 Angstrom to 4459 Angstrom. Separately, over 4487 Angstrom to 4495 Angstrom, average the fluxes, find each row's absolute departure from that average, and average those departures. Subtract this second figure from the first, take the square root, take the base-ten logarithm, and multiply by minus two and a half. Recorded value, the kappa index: -1.60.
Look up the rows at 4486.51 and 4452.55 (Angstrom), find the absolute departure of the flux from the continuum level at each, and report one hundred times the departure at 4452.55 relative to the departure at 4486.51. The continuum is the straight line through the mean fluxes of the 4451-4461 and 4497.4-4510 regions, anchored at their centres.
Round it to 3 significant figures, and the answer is 103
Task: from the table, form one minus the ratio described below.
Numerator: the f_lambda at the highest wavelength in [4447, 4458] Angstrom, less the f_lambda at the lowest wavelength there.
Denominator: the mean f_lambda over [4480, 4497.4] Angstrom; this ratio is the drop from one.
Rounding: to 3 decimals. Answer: 1.023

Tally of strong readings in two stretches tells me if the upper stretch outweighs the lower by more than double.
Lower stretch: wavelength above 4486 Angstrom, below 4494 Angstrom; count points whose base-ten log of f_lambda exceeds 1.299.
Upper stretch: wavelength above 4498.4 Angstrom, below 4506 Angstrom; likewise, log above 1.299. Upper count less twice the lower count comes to 3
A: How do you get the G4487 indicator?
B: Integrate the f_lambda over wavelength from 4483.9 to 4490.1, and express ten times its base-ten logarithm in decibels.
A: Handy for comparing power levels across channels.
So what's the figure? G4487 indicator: 20.33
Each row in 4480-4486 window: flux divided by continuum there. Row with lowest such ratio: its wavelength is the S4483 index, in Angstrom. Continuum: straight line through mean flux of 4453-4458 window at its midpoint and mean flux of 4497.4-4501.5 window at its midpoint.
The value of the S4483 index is 4484.44 Angstrom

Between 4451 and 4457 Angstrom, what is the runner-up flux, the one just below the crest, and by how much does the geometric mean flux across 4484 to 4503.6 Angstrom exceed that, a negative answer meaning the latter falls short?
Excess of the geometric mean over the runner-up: 2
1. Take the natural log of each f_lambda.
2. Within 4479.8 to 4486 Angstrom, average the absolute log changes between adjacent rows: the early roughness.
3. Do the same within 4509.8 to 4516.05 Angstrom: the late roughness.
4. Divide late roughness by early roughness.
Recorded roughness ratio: 0.61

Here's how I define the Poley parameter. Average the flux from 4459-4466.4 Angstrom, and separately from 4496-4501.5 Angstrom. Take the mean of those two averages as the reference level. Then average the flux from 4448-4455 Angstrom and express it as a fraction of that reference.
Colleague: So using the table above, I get 1.06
